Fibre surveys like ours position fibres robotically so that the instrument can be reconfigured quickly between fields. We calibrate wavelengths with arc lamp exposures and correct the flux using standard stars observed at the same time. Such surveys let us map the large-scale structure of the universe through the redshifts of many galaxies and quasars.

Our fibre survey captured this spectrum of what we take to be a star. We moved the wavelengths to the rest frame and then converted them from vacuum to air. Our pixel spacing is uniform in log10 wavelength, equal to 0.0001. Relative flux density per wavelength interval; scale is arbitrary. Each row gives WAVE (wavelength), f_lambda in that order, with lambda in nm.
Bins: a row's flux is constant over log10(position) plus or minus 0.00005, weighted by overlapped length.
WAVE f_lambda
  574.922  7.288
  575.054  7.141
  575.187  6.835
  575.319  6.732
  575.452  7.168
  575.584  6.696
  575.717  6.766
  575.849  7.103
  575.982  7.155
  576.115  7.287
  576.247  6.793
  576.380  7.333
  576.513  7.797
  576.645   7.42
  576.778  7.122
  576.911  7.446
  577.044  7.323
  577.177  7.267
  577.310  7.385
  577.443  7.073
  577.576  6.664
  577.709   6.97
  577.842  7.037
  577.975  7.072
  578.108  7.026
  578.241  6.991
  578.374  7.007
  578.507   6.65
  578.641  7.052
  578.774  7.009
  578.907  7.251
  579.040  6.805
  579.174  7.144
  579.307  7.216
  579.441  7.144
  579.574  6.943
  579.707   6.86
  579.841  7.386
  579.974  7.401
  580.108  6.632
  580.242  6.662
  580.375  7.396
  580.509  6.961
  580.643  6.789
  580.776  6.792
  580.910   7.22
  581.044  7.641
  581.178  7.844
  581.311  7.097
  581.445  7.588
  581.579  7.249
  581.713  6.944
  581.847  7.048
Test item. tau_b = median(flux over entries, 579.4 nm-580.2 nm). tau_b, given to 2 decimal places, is 7.04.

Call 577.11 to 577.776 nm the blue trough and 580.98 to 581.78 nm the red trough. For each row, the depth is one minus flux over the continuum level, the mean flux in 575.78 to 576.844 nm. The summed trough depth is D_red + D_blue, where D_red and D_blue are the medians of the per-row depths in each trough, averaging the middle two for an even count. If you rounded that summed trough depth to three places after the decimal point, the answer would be 0.002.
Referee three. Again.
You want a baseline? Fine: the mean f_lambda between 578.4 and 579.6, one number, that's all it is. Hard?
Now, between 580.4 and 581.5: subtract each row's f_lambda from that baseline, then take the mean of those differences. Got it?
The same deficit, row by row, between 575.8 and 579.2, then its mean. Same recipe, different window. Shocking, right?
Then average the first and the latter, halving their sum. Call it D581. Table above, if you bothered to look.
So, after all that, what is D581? -0.158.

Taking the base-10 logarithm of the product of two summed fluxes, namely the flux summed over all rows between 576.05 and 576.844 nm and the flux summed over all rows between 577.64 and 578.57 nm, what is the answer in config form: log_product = 3.3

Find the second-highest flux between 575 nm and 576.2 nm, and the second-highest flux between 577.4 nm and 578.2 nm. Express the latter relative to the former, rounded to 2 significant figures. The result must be 0.99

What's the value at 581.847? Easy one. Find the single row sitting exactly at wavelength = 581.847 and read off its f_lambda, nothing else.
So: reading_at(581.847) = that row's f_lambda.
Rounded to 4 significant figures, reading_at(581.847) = 7.048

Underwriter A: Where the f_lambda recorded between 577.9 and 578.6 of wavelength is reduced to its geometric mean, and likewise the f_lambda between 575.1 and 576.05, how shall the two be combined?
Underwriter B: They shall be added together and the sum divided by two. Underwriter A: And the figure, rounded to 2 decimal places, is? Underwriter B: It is 6.93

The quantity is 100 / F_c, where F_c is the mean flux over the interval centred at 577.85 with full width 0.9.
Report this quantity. 14.3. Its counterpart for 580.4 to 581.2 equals 13.9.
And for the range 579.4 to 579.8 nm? 14.3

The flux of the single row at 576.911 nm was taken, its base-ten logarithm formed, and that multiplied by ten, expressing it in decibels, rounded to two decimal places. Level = 8.72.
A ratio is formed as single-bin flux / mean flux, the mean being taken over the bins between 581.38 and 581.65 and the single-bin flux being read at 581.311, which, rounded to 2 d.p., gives 0.96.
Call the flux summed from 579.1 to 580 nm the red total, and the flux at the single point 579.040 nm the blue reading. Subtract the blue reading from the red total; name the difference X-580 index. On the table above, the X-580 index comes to 43.3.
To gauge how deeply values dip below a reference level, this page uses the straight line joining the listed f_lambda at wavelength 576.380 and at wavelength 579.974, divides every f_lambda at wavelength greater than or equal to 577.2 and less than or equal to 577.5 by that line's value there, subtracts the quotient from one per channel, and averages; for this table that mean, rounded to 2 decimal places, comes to 0.02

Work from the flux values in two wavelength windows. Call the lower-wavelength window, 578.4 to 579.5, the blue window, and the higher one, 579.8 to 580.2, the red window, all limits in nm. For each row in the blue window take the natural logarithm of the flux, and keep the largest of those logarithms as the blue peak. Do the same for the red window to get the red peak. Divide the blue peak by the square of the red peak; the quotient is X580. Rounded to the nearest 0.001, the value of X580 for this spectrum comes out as 0.494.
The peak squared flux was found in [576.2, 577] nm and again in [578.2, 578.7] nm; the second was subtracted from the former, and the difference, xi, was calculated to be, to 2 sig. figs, 11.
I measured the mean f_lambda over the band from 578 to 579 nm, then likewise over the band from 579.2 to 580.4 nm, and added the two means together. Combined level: 14.07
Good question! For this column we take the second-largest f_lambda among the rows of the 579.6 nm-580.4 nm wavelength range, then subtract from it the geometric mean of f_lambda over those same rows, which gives 0.35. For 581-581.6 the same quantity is 0.16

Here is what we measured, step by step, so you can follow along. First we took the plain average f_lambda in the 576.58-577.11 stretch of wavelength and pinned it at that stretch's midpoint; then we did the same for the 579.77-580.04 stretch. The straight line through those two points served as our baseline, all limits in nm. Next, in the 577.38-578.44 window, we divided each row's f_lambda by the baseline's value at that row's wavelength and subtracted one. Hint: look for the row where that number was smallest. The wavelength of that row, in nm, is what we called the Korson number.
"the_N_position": 577.576 nm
